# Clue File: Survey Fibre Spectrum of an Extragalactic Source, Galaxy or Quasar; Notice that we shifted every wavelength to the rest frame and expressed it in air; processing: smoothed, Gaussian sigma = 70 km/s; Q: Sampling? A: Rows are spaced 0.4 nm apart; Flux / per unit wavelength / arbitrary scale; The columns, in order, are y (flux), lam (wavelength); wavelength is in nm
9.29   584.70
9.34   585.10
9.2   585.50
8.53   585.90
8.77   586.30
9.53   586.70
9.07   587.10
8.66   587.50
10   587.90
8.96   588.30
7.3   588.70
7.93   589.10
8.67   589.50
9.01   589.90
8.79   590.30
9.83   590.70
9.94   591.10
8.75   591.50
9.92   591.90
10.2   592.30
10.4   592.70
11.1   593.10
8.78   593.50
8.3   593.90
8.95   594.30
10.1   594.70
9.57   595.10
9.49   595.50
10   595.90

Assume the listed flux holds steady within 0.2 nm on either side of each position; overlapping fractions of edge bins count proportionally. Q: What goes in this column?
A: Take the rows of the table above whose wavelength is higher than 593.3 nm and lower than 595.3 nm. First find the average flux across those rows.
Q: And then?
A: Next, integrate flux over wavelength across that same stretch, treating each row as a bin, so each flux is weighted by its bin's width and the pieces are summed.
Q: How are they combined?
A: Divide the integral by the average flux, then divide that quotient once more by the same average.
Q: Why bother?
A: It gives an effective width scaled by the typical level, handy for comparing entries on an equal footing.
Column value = 0.219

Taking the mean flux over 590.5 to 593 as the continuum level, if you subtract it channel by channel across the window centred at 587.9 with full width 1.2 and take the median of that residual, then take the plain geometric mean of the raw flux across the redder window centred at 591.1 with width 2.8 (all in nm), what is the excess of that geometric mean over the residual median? 10.4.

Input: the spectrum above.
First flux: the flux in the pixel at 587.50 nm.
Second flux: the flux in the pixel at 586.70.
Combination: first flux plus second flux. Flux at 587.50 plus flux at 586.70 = 18.2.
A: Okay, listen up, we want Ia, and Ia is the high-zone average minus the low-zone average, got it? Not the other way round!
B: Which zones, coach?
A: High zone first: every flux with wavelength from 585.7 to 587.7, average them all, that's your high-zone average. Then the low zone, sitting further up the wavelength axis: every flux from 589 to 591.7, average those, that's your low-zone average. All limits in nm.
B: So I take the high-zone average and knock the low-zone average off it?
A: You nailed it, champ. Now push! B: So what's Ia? -0.1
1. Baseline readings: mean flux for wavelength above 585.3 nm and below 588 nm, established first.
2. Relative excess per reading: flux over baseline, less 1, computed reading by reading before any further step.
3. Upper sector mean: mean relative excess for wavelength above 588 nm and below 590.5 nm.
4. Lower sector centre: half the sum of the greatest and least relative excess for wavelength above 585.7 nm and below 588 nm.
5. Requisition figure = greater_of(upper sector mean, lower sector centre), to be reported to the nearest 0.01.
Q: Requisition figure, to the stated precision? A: 0.02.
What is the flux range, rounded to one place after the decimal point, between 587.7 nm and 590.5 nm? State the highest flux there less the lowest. 2.7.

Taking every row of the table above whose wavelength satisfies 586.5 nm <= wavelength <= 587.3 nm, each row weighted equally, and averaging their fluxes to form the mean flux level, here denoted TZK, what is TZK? 9.3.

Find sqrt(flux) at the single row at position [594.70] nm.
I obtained 3.18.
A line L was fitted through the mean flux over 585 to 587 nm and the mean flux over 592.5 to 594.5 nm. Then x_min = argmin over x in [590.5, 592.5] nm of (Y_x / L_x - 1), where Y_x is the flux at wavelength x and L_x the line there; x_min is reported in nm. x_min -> 591.50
